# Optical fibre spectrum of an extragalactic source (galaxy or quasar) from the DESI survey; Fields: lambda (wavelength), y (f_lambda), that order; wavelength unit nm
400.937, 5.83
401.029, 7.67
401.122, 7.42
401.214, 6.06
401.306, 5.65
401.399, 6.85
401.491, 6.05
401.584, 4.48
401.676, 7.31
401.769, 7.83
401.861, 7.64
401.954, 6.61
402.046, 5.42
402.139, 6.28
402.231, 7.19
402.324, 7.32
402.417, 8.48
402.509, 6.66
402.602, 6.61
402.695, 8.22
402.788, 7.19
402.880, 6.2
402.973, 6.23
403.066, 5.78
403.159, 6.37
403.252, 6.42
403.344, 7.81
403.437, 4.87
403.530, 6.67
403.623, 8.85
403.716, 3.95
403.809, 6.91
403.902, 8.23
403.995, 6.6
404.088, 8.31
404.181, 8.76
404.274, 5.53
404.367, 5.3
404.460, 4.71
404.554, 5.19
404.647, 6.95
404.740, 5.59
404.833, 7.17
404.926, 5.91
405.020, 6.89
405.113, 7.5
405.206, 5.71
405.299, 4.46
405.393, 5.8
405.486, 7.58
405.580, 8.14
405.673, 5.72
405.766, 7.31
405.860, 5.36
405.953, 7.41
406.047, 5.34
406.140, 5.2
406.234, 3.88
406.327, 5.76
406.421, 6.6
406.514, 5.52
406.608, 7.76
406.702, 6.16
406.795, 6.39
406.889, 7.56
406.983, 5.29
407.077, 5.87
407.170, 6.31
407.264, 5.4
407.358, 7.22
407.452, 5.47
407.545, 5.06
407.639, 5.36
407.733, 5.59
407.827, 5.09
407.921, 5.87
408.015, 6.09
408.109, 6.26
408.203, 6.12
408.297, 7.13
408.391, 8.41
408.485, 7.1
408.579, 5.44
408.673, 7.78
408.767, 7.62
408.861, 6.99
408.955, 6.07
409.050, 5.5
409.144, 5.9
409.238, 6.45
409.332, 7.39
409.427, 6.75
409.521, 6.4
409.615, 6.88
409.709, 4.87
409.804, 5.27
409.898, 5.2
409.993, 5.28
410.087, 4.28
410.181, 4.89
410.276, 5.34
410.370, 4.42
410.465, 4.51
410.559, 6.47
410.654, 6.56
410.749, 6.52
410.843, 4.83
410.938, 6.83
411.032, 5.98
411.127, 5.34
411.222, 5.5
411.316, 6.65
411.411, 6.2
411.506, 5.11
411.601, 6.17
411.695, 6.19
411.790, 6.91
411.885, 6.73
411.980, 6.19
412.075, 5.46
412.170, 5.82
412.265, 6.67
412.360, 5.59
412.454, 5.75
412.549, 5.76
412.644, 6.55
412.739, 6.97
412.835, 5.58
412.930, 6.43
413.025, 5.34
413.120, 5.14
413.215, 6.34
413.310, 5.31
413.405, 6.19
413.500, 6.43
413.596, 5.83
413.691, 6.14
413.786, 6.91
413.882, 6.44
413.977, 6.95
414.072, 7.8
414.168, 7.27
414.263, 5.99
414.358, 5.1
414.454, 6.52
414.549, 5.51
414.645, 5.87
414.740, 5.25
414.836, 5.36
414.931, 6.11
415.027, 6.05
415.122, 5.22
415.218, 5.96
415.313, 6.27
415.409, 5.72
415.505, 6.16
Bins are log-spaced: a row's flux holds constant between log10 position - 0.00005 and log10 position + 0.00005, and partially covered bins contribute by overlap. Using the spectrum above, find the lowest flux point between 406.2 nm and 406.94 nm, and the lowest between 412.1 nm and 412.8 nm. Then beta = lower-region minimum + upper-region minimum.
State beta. 9.5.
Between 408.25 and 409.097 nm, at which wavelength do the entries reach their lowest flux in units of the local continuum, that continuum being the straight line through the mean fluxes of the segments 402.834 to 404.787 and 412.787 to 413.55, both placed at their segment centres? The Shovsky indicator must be 408.579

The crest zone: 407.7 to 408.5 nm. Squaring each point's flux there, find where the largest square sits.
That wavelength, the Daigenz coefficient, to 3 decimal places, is 408.391 nm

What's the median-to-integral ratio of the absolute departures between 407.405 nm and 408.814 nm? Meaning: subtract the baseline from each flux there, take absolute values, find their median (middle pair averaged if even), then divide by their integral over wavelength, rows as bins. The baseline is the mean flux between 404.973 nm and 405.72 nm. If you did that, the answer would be 0.76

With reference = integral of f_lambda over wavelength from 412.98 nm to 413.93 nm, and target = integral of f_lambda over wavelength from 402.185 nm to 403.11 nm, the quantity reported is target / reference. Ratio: 1.1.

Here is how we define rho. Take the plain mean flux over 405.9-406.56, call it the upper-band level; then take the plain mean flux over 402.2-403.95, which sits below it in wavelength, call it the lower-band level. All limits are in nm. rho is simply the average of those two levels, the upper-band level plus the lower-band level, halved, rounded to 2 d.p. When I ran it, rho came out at 6.26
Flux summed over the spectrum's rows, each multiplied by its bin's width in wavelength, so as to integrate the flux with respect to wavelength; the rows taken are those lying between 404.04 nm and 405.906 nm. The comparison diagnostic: 11.9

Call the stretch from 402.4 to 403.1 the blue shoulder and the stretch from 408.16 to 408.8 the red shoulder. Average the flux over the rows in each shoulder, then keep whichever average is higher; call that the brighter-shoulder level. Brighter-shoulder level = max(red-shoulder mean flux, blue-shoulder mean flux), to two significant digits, 7.1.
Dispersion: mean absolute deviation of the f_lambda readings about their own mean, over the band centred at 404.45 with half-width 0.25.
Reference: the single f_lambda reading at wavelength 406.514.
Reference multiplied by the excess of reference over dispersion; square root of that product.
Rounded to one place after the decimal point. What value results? 5.2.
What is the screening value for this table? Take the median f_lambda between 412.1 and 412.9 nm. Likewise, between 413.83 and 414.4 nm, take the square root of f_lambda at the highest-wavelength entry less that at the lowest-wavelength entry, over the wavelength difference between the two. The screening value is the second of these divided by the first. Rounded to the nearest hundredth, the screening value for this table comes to -0.10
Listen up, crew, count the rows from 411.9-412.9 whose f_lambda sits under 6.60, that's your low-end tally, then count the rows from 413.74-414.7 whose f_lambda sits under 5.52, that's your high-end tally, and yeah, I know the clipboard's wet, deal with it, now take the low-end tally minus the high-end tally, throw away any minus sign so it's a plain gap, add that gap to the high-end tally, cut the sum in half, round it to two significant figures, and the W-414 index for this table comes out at 4.0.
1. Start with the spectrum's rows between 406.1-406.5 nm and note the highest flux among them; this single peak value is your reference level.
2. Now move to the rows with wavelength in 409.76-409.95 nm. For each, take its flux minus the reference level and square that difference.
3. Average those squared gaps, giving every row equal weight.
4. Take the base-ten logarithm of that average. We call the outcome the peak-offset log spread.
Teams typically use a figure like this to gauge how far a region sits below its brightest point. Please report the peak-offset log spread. 0.27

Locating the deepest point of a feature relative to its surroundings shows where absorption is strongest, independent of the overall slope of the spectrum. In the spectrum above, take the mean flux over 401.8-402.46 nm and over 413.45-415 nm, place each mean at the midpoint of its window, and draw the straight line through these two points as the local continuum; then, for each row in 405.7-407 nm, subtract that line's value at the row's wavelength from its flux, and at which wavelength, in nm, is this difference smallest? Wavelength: 406.234 nm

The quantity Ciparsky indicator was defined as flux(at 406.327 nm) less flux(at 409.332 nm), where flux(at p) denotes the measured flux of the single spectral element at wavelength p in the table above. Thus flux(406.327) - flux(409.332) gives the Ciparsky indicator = -1.6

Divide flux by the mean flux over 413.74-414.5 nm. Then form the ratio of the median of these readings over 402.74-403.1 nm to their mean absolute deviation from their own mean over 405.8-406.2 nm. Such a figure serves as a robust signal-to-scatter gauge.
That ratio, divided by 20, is 0.39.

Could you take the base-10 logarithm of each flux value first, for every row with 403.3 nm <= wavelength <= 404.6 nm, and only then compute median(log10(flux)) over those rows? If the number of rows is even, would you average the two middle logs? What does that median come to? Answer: 0.822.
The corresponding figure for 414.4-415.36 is 0.772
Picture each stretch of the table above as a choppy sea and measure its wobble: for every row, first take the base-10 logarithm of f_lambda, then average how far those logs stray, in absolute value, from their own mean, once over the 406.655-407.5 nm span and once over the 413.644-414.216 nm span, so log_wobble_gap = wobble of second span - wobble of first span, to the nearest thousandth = -0.016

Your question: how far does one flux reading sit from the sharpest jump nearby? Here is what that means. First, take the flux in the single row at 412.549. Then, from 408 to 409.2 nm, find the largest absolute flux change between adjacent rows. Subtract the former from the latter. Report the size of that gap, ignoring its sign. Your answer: 3.4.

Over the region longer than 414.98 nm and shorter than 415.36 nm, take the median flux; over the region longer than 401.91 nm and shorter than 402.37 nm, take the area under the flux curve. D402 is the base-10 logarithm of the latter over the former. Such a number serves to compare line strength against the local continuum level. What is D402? -0.3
